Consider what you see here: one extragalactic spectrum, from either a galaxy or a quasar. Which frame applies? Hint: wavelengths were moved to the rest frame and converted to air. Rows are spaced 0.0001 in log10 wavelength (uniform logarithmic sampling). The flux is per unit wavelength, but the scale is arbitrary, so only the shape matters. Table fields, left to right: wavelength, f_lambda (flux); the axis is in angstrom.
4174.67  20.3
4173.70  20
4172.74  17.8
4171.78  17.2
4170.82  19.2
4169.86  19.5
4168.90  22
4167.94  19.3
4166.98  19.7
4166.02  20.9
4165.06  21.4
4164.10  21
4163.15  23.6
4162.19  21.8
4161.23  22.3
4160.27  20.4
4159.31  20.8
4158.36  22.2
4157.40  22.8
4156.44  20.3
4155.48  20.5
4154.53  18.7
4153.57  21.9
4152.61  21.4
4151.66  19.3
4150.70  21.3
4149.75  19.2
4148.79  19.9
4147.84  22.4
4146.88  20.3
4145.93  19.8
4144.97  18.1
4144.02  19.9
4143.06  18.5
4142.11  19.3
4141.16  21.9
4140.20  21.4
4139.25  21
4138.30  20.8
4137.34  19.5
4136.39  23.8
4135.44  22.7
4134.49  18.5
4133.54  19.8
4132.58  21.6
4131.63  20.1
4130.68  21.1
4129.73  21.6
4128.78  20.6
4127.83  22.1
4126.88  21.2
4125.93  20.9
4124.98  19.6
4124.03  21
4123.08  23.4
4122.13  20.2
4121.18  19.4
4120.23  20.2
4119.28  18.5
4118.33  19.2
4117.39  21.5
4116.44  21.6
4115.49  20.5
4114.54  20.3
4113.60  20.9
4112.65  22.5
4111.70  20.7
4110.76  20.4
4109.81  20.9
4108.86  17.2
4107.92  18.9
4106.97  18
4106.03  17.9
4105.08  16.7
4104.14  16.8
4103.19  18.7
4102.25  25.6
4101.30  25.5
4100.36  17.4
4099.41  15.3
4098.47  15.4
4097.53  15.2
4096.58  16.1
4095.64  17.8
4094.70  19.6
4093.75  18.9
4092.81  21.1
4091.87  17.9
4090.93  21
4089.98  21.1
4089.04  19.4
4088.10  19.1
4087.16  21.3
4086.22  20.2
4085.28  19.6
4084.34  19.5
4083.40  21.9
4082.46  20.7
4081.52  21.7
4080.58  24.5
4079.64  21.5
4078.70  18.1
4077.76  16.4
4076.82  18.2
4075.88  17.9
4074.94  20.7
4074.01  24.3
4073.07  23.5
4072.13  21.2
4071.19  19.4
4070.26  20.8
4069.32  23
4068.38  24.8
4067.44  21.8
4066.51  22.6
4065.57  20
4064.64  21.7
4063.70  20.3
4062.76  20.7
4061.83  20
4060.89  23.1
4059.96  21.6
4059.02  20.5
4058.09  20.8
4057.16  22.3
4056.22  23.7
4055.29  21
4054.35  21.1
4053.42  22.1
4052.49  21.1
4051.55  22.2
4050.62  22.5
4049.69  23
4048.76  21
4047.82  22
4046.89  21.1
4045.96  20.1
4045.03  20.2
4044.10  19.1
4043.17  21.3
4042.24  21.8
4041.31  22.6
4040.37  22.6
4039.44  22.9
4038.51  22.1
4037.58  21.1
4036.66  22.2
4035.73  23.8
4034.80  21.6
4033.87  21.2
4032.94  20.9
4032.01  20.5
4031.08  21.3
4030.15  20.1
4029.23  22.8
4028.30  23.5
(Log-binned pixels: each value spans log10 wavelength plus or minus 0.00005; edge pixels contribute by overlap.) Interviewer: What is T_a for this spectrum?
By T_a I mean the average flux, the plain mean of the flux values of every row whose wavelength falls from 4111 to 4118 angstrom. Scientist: 21.1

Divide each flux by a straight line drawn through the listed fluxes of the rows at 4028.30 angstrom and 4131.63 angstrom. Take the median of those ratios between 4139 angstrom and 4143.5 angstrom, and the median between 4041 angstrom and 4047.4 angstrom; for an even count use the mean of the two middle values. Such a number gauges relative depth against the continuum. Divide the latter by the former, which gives 0.87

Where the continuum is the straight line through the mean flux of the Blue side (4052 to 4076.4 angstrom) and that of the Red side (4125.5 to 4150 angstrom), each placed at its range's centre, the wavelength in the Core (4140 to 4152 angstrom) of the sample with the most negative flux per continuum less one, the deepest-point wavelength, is 4144.97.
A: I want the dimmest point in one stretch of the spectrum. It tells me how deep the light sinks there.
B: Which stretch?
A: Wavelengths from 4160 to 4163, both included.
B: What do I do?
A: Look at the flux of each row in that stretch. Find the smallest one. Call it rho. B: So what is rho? 20.4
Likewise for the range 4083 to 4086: 19.5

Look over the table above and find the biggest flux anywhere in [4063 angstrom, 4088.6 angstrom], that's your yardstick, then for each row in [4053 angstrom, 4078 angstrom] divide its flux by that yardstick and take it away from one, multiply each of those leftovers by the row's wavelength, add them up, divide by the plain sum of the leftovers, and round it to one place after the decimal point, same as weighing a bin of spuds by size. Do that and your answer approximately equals 4066.8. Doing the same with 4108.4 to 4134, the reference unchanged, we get 4120.7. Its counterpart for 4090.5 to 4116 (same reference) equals 4102.4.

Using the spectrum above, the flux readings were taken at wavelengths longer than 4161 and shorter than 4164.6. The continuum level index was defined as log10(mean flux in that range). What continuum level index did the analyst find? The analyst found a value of 1.346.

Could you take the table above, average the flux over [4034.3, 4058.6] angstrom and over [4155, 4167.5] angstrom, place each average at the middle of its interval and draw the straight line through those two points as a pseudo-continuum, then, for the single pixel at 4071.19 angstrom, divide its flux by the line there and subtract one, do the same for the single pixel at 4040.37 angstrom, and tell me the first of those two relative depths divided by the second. -2.7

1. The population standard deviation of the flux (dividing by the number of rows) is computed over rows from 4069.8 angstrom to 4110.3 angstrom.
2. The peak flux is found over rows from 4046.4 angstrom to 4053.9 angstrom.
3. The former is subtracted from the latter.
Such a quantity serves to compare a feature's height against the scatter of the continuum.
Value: 20.4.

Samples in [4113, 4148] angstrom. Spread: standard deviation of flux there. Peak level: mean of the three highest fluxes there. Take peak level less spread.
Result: 22.0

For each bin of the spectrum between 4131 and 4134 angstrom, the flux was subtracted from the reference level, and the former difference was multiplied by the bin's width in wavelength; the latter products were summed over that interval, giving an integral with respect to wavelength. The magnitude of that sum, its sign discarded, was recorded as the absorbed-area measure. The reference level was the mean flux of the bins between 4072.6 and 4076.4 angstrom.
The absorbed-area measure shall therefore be 3.1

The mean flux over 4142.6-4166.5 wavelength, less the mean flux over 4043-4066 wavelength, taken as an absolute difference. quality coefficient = 0.6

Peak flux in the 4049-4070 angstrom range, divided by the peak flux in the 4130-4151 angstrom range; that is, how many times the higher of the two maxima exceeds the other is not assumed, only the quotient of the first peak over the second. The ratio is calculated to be 1.04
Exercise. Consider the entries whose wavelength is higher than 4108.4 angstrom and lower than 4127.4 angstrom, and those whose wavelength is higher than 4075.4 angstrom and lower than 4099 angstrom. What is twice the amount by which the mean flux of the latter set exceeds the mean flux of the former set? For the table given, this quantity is -2.3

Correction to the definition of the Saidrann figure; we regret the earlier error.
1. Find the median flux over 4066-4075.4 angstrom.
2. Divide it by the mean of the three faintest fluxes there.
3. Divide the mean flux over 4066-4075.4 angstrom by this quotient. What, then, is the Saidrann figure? 20.3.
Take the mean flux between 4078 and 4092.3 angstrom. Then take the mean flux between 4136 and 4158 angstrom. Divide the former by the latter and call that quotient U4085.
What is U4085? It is 1.00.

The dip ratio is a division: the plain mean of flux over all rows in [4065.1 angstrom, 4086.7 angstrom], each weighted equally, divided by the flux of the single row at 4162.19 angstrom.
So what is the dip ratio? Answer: 0.96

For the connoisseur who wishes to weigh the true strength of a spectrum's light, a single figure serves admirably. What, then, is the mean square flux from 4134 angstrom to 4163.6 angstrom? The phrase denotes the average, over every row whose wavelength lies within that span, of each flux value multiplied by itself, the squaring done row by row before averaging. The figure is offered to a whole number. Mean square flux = 434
